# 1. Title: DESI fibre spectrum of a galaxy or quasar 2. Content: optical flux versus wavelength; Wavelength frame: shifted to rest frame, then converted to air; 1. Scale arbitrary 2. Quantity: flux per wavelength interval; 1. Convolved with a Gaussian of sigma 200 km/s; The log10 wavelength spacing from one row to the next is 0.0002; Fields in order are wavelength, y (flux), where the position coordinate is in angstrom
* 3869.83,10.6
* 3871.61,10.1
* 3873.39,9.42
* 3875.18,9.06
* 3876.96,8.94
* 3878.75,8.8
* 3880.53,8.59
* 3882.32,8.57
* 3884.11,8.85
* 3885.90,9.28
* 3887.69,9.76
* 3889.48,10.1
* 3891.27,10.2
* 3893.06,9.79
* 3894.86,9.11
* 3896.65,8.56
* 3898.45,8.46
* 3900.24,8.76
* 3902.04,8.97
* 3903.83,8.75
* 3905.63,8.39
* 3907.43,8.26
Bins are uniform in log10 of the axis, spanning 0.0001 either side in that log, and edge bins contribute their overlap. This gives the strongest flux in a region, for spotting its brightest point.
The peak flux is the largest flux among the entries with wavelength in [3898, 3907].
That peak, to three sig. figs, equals 8.97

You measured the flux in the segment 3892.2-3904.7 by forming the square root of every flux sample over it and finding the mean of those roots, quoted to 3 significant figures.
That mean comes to 2.98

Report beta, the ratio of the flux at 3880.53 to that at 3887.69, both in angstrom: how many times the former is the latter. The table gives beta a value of 0.88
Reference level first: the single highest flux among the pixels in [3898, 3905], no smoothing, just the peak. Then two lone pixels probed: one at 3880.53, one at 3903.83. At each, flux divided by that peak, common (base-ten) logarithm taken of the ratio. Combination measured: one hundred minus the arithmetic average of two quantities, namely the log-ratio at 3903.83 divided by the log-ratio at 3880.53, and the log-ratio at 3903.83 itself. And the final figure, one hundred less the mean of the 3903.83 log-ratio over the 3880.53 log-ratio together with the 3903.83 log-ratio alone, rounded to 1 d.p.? 99.7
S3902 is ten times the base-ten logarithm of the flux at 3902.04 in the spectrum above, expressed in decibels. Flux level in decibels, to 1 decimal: 9.5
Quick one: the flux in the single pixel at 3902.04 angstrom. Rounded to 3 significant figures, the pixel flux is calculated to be 8.97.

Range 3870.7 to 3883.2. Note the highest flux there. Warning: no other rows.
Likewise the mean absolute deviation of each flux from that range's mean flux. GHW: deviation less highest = -9.70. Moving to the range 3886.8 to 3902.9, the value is -9.61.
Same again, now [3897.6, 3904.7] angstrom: -8.83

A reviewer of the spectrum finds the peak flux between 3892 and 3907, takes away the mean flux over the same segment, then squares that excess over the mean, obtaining 0.89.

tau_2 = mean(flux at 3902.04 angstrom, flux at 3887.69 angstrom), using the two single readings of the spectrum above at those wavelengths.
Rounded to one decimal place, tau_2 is 9.4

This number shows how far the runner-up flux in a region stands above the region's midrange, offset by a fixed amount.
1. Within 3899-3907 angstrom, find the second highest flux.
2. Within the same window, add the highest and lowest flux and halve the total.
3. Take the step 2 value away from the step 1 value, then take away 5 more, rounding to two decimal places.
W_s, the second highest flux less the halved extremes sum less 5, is -4.92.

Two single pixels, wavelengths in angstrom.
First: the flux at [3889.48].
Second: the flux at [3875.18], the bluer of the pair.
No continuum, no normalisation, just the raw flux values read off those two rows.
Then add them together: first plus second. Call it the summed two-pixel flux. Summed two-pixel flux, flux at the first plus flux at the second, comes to 19.2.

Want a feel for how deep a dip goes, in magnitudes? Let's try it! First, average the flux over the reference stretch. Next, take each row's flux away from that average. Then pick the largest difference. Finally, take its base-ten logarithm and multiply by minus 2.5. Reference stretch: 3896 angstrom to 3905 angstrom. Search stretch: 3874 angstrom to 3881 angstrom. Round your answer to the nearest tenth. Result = 2.4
